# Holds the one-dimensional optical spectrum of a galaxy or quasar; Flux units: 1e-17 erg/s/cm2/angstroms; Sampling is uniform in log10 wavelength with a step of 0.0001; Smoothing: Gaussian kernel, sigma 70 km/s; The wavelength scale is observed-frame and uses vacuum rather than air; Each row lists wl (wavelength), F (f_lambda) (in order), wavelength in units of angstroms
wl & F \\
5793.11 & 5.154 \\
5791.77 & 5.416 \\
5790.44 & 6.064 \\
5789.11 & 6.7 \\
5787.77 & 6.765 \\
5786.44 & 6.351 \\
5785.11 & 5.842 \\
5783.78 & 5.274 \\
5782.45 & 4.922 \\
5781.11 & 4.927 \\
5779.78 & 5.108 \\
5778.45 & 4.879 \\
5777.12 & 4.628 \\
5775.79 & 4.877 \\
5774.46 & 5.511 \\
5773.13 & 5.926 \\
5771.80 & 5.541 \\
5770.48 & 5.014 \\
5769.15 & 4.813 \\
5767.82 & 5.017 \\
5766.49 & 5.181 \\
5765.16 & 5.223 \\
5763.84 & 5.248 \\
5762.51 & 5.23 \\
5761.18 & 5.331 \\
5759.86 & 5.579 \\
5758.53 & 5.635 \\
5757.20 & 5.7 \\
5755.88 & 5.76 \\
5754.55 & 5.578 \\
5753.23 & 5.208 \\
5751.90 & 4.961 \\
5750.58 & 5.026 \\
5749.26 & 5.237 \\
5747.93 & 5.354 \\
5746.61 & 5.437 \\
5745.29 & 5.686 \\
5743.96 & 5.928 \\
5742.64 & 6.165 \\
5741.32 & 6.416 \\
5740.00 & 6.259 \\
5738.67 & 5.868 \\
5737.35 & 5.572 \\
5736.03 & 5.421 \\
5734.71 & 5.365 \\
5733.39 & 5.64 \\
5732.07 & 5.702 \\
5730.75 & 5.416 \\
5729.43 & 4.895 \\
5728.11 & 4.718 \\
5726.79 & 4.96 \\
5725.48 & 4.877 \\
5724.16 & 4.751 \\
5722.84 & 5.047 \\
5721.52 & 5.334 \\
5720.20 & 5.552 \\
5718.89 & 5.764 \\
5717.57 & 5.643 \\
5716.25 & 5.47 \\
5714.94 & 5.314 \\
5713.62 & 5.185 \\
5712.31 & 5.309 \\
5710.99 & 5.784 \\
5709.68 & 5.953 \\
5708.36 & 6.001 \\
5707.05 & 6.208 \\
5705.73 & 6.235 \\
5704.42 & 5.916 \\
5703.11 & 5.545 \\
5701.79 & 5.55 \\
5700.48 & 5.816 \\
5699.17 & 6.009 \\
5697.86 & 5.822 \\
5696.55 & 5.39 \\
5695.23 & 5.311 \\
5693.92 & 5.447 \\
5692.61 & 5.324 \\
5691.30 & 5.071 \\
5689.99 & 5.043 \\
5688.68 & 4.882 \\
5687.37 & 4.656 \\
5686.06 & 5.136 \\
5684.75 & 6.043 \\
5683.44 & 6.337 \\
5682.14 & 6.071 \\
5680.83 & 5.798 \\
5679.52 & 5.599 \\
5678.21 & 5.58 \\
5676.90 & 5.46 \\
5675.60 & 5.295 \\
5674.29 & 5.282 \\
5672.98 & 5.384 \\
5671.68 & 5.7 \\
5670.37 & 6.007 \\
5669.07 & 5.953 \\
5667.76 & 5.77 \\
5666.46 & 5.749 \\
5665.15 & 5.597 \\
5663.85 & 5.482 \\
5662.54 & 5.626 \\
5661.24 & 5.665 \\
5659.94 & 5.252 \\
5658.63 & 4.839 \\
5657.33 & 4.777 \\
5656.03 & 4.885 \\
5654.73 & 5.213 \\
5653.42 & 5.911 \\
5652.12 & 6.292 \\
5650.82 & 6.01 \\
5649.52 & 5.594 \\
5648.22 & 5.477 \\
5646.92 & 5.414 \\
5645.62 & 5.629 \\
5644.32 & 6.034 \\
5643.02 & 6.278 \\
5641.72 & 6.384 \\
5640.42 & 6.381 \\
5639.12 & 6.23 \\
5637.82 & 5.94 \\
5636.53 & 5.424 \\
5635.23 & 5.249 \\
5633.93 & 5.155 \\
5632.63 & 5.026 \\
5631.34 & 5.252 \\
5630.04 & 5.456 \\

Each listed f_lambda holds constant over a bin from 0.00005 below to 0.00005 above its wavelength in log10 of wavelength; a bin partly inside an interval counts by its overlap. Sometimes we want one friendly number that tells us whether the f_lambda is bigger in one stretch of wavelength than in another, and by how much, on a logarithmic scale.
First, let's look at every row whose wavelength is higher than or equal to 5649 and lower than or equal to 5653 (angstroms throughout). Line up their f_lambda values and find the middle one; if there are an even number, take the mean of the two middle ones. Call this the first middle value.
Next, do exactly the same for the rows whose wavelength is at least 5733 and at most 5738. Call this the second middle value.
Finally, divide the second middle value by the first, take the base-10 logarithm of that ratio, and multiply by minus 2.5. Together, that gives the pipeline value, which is 0.10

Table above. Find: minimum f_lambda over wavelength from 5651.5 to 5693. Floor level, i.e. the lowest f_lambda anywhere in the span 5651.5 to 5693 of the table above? 4.656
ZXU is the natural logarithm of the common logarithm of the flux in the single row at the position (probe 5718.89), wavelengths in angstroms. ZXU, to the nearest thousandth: -0.273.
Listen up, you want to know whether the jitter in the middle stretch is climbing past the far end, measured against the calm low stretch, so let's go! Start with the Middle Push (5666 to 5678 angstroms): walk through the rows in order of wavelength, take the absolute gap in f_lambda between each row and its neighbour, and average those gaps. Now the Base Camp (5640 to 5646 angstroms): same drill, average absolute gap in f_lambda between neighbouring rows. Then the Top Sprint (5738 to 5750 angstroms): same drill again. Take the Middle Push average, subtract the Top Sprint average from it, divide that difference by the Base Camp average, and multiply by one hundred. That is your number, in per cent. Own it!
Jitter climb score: -37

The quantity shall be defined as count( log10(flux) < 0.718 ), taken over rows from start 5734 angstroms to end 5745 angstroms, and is 0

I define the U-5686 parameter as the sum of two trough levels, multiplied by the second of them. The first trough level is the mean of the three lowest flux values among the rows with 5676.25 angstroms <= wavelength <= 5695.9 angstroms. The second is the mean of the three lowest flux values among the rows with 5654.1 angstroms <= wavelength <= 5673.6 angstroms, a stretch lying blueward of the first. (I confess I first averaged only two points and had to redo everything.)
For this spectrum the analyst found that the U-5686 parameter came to 46.9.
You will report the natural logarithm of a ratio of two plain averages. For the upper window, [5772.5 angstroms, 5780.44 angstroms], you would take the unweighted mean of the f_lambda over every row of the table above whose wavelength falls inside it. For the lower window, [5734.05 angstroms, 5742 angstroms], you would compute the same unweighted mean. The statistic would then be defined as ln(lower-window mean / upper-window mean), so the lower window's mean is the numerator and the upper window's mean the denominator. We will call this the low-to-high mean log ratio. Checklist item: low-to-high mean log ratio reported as 0.12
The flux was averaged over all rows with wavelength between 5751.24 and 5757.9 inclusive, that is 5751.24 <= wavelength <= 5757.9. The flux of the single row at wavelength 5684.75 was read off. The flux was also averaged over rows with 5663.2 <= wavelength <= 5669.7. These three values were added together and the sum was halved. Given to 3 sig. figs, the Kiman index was 8.60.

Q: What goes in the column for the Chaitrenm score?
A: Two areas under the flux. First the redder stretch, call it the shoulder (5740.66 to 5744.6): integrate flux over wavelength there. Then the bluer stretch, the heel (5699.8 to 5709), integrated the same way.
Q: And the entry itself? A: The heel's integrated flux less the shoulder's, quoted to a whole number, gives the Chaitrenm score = 30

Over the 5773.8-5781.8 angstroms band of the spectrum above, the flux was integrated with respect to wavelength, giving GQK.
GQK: 40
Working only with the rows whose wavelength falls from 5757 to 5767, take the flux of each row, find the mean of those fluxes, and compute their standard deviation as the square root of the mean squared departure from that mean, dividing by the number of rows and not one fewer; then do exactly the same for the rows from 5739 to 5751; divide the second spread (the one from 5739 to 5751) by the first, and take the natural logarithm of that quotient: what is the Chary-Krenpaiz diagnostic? 0.86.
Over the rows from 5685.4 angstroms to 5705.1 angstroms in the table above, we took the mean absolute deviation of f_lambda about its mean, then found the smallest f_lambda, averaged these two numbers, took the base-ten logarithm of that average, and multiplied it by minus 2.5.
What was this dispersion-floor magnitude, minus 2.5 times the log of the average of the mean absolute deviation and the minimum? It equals -0.99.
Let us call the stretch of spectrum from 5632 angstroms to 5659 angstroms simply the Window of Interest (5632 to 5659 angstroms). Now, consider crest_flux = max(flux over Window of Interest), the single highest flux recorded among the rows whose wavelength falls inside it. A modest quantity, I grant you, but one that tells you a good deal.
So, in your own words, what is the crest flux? 6.384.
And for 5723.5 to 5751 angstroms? 6.416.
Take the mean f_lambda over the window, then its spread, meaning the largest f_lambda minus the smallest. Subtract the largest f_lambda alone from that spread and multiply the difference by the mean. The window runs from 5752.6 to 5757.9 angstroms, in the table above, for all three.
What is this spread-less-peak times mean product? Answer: -29.0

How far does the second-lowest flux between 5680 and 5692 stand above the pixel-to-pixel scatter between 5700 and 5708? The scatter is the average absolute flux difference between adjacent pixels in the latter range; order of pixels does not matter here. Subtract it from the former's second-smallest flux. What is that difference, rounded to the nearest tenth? 4.7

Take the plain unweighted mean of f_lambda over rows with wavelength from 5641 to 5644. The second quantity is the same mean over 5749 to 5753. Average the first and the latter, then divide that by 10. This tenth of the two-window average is 0.57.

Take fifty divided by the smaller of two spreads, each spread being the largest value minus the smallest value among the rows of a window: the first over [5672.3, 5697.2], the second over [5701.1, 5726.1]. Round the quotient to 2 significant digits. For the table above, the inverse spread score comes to 34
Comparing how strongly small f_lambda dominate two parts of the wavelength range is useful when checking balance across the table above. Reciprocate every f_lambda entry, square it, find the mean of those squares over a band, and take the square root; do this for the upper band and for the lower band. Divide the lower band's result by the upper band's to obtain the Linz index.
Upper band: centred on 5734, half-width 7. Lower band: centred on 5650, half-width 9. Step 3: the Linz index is 0.98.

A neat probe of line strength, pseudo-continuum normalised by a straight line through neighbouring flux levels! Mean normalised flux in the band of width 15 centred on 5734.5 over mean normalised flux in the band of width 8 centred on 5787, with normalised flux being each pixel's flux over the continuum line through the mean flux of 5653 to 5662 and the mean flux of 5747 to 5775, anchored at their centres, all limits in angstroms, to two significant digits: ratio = 0.91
